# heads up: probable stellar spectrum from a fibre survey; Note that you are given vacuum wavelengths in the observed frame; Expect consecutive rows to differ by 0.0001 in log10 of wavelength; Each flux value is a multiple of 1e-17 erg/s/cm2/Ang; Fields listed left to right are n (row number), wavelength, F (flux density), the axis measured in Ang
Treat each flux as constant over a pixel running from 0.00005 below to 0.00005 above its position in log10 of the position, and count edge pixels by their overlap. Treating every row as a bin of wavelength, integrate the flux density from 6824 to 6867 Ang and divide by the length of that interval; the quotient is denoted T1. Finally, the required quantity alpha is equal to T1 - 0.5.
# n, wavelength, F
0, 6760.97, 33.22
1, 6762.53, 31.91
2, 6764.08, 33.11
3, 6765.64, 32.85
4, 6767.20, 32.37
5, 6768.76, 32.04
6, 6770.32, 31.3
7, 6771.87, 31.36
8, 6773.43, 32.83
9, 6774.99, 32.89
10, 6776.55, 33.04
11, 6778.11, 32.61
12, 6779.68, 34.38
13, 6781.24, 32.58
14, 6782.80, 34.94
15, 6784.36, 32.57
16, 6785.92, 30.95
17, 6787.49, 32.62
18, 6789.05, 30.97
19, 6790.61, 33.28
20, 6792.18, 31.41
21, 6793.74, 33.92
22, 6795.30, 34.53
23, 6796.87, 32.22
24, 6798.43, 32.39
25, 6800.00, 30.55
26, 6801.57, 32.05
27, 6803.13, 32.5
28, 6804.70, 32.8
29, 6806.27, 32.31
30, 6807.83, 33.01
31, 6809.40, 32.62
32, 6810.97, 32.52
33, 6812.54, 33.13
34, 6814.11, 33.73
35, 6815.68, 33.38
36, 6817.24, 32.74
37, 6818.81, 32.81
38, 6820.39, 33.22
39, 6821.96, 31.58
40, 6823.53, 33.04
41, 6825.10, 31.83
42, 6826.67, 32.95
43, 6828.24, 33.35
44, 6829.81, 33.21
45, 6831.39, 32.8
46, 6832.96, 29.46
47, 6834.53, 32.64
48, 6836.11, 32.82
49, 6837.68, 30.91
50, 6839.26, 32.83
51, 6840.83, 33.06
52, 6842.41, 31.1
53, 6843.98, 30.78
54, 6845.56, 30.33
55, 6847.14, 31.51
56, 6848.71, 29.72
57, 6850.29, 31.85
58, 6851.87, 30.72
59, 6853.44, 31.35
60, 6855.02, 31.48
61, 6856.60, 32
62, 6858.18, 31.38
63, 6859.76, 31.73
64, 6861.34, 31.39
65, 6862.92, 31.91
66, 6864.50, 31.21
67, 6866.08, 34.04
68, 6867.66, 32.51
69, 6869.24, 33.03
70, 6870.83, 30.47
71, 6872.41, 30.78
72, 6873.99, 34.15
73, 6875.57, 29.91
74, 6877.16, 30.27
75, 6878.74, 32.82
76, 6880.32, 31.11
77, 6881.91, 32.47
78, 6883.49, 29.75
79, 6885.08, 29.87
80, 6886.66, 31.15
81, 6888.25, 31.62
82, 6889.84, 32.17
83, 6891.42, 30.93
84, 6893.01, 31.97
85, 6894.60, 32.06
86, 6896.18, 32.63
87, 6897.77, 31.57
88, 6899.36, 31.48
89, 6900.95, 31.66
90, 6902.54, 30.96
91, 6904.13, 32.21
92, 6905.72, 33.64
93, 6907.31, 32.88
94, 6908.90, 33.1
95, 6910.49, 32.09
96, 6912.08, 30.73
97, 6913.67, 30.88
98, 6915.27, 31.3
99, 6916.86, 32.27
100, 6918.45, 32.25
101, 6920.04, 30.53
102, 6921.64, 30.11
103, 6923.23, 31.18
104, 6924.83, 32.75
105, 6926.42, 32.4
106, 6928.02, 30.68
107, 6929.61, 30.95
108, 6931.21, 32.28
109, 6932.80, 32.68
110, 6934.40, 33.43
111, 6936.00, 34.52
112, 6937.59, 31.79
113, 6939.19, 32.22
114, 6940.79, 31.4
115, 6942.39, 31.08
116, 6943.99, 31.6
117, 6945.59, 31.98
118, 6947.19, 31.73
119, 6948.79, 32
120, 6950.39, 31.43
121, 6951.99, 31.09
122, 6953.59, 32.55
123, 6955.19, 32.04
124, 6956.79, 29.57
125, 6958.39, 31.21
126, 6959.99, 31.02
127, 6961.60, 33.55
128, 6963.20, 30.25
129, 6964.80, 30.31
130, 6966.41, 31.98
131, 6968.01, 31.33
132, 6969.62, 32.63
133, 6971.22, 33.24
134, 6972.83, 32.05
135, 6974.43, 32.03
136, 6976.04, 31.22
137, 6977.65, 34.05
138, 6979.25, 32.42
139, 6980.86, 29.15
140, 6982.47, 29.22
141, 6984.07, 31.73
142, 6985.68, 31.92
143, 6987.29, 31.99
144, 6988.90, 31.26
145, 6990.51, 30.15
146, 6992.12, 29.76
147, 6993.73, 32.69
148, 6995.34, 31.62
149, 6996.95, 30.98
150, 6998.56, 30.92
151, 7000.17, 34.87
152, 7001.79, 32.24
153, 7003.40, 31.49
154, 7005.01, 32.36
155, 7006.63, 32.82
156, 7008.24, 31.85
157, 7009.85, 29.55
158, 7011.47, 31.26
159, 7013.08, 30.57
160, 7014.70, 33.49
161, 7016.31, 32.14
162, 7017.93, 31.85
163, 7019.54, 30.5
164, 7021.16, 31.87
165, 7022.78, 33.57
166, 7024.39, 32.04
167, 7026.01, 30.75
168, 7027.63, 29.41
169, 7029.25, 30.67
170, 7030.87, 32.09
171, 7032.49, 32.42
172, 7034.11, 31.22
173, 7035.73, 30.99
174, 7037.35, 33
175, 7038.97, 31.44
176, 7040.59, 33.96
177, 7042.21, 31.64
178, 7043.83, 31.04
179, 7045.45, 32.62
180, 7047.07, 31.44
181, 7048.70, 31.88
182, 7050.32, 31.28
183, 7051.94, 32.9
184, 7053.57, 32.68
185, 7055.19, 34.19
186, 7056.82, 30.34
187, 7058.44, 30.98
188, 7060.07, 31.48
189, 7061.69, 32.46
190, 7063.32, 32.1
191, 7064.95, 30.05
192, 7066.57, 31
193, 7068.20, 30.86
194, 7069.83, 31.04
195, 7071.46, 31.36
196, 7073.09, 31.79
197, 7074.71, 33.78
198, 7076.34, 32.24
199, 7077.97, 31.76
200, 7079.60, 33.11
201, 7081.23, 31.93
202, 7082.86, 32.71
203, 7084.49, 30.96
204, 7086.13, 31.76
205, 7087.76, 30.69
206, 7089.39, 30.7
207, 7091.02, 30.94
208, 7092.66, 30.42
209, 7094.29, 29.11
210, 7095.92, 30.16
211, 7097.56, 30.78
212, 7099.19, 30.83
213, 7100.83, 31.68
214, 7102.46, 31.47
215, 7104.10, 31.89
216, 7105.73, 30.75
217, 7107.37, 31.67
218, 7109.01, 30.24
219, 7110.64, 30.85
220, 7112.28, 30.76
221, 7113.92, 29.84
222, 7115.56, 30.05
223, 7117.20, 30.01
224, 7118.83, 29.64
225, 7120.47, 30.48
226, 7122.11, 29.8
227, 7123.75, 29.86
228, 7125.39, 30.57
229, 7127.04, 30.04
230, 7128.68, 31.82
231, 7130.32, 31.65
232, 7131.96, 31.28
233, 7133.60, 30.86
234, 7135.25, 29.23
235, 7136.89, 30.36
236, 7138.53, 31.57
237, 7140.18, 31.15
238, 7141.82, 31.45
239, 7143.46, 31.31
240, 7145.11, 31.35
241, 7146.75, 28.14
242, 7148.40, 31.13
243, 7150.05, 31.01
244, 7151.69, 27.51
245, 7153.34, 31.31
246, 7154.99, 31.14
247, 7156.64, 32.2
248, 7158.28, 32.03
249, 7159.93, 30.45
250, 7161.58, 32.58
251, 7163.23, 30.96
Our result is 31.31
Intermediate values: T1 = 31.8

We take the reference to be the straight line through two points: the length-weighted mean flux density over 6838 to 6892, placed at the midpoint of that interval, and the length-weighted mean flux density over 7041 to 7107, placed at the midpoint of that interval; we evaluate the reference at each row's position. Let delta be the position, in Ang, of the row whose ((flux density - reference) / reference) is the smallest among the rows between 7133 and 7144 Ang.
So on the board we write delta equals 7135.25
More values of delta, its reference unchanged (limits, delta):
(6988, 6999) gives 6992.12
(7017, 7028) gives 7027.63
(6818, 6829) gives 6821.96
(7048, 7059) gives 7056.82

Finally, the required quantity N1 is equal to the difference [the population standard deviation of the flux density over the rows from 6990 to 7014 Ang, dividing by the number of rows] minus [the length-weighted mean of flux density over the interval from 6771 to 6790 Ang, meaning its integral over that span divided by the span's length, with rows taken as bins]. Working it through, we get -31.3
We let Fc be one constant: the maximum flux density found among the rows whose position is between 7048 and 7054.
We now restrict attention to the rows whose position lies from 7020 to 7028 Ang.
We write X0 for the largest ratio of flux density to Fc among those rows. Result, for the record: 1.020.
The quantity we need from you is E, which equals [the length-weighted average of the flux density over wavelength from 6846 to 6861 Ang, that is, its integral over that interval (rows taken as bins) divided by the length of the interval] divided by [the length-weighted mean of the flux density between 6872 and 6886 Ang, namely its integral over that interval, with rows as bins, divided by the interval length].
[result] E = 1.00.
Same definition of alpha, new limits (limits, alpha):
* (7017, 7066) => 31.26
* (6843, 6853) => 30.37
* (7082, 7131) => 30.23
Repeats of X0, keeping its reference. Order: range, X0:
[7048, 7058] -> 1.039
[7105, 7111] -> 0.963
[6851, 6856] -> 0.957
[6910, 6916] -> 0.975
